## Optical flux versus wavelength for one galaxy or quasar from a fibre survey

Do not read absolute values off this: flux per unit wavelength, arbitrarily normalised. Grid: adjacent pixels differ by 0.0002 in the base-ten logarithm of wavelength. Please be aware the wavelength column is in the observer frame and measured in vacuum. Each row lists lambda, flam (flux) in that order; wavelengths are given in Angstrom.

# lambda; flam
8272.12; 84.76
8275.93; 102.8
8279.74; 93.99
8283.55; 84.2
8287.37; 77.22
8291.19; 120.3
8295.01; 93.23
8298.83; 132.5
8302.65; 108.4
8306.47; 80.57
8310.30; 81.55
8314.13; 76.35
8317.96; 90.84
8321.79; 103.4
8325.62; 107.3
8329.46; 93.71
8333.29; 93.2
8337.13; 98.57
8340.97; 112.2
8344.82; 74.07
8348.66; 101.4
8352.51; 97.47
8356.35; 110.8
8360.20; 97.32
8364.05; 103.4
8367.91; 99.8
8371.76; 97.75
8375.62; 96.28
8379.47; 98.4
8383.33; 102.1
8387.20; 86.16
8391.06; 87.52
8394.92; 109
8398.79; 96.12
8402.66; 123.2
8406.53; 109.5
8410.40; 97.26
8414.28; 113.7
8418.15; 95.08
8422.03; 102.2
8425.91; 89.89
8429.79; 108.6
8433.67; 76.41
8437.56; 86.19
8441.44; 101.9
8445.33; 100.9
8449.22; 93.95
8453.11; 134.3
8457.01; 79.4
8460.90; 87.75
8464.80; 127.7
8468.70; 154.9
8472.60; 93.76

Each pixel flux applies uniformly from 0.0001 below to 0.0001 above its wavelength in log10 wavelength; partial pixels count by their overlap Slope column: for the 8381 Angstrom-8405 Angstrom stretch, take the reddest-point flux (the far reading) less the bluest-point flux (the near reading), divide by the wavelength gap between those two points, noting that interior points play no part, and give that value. 1.1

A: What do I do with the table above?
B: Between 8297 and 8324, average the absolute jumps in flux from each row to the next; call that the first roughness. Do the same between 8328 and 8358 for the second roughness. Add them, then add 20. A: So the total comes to 49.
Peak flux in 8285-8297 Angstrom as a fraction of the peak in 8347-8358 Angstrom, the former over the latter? 1.09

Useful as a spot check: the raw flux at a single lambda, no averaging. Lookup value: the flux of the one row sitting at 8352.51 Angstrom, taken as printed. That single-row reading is 97.47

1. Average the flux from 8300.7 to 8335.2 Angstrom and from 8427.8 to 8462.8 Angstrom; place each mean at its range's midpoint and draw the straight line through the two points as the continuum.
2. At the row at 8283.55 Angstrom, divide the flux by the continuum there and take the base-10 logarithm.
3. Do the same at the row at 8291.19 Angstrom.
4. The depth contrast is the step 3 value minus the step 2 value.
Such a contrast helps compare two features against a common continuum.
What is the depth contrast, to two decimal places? 0.15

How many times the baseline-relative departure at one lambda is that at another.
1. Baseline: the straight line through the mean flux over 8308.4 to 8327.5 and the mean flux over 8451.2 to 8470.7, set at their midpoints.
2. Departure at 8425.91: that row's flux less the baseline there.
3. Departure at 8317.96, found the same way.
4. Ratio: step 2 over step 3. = 20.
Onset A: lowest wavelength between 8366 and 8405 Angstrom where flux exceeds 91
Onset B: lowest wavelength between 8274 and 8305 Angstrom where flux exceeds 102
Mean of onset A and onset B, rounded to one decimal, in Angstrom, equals 8321.9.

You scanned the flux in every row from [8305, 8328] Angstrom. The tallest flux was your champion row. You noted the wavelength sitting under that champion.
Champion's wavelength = 8325.62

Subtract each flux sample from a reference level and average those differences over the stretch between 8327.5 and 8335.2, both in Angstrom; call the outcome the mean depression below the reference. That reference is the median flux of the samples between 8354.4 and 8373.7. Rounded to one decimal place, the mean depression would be 6.3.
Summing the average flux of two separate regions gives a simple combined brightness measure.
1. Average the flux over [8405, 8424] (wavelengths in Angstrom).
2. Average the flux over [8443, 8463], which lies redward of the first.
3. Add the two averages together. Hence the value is 203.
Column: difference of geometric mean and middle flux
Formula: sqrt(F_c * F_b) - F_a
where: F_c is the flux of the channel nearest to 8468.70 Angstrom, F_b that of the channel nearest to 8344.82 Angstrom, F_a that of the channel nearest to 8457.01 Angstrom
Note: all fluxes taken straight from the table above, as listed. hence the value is 28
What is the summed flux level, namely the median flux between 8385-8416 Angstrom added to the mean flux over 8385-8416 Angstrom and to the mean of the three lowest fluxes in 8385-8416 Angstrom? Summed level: 296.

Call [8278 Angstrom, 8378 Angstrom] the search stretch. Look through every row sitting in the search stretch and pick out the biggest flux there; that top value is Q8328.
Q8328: 132.5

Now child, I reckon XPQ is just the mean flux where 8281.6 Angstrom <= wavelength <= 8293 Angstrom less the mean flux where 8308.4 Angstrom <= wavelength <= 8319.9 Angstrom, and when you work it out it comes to 11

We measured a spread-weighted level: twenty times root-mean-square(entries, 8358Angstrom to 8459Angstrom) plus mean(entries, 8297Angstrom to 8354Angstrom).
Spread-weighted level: 2101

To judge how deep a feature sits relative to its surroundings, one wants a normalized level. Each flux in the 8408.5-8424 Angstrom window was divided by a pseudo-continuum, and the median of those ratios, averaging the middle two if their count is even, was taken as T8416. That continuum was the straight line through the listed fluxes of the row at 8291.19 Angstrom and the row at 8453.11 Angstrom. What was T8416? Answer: 0.761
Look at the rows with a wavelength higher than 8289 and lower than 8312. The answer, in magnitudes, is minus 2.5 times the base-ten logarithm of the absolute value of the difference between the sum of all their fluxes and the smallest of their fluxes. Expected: -6.82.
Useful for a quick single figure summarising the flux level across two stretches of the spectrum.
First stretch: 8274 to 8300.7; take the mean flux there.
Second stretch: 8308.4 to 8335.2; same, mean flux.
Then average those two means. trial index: 96.5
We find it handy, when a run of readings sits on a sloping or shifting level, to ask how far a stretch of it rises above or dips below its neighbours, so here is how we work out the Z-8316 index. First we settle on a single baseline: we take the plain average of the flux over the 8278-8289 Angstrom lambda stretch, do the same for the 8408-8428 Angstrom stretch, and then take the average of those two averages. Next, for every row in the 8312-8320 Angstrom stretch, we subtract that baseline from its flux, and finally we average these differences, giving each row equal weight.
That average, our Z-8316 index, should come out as -9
